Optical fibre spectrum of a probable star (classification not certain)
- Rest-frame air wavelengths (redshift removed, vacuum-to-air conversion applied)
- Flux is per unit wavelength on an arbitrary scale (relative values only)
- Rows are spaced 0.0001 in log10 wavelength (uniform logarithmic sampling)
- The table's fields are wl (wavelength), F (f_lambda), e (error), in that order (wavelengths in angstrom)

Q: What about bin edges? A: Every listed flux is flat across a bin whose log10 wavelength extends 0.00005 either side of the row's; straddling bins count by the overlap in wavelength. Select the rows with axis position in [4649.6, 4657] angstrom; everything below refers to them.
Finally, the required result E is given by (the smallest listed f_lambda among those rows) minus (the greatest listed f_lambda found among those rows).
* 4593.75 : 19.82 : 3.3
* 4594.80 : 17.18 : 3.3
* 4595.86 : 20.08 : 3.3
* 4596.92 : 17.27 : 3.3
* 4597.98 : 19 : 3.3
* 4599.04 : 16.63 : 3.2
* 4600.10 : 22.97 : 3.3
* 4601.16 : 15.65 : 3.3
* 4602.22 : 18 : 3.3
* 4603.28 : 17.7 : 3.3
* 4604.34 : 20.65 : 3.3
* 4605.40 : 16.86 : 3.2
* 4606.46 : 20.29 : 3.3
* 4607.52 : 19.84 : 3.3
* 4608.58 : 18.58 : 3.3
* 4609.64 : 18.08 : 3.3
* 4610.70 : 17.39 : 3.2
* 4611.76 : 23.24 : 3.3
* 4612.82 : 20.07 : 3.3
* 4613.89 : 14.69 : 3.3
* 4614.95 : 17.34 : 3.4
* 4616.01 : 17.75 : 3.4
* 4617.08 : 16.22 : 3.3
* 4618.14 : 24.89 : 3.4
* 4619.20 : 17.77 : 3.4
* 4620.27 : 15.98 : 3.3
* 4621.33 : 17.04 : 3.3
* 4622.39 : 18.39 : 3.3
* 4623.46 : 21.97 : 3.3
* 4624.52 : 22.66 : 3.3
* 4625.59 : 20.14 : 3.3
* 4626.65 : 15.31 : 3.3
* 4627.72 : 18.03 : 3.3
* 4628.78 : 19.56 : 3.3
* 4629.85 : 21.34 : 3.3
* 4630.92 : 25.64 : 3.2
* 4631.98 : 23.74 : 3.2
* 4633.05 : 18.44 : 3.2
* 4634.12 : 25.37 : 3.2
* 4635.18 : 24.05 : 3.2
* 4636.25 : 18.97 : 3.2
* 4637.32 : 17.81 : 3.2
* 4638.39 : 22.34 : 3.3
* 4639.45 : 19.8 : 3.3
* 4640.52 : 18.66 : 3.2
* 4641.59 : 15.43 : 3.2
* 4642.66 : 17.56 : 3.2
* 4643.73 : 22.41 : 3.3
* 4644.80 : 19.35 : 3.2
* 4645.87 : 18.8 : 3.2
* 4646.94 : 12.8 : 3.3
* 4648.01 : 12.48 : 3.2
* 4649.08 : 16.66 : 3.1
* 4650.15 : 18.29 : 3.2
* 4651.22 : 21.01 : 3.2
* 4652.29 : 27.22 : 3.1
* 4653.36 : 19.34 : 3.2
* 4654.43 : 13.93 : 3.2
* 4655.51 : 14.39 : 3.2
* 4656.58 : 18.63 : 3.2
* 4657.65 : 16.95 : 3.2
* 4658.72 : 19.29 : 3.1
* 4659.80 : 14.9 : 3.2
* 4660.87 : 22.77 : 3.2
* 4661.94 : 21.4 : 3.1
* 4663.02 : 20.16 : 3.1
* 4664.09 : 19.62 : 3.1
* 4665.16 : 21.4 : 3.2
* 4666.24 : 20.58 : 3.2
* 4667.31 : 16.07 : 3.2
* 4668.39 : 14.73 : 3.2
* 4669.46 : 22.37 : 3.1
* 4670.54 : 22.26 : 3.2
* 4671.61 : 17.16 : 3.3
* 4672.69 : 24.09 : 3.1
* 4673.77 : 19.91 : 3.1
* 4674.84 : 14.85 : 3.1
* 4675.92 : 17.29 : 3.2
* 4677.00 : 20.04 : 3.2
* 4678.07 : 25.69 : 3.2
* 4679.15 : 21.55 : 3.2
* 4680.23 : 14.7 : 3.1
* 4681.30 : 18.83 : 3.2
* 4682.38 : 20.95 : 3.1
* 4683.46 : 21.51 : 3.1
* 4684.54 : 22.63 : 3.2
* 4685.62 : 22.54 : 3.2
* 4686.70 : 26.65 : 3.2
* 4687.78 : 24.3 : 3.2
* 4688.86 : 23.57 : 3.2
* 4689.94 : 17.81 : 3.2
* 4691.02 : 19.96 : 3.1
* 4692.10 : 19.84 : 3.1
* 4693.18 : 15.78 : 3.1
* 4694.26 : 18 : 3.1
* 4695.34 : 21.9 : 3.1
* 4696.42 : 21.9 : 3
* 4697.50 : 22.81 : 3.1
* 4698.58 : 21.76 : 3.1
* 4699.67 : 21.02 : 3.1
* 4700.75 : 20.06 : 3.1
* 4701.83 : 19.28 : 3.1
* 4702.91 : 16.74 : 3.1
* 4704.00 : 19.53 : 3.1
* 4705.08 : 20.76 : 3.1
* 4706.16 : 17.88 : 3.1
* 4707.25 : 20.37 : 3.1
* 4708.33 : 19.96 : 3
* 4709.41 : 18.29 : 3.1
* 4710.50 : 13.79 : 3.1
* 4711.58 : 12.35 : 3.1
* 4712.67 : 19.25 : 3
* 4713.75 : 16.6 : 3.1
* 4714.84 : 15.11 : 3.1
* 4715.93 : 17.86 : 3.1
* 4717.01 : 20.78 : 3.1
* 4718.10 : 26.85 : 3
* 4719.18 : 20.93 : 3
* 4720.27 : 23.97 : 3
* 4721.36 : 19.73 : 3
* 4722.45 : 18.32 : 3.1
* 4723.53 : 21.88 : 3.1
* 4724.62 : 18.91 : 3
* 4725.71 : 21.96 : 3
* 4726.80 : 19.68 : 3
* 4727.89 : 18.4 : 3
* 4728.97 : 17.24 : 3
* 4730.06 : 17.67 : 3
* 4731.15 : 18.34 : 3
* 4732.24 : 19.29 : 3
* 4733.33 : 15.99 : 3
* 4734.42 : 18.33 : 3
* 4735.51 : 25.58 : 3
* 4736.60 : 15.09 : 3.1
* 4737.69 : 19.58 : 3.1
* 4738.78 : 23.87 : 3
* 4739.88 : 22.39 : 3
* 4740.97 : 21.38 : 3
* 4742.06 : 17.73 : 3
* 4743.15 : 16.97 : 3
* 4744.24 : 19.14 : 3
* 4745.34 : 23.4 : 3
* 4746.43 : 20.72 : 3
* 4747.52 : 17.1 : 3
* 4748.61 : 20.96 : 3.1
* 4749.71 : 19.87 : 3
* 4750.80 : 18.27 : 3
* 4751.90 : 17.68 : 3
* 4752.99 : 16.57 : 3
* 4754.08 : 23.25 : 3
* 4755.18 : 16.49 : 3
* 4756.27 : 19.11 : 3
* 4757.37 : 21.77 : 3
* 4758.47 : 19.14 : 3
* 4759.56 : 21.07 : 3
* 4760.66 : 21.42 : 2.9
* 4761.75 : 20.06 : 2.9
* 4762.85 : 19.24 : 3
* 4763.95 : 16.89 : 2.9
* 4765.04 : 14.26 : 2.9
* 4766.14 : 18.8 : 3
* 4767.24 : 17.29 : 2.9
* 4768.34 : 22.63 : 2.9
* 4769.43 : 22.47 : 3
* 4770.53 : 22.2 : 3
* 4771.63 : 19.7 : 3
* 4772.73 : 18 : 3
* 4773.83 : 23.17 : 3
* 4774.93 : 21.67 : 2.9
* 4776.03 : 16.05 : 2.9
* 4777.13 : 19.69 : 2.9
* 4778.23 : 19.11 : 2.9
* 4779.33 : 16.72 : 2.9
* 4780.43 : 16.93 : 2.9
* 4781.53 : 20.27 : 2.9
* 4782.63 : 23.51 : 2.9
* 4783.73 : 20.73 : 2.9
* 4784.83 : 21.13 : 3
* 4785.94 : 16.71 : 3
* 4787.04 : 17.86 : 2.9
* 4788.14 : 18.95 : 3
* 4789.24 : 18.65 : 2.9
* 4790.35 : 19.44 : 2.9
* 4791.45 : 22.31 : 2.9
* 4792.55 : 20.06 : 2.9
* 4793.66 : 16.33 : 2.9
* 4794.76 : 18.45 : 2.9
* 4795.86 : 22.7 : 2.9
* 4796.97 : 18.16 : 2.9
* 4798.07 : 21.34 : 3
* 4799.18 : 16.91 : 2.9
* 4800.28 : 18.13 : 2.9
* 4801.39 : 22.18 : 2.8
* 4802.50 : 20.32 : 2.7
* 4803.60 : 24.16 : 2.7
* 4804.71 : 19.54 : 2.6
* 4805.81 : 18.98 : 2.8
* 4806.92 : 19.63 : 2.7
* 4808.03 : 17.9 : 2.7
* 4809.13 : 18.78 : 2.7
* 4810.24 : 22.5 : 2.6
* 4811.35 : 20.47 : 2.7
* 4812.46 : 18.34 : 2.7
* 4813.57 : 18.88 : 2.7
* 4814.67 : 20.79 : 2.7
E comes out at -13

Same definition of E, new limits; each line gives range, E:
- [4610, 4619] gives -10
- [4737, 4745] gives -7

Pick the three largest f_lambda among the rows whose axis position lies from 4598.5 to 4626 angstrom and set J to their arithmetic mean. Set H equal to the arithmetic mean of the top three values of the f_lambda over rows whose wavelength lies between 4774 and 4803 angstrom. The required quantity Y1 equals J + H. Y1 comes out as 46.5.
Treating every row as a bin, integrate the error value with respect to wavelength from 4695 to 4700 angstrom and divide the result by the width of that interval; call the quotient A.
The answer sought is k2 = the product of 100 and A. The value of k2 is 308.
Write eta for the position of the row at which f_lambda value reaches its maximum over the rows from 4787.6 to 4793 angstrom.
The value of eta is 4791.45 angstrom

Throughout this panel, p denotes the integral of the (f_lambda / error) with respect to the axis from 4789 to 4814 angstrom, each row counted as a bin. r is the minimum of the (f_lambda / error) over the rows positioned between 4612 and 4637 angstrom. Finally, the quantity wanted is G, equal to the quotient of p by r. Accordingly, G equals 39.7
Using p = 177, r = 4.45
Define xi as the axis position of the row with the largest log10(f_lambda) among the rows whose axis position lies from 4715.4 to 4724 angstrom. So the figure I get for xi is 4718.10 angstrom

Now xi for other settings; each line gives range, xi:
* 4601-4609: 4604.34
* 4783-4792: 4791.45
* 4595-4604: 4600.10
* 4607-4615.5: 4611.76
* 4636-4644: 4643.73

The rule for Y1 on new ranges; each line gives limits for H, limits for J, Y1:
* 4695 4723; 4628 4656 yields 50.6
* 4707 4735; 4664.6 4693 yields 49.8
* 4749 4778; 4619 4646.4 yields 48.0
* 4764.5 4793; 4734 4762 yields 47.4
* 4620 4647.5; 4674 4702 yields 50.6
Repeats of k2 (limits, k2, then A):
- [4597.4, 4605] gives 328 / 3.28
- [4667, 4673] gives 318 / 3.18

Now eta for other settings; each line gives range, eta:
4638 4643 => 4638.39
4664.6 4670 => 4669.46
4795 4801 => 4795.86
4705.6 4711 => 4707.25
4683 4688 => 4686.70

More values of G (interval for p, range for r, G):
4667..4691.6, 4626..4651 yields 40.9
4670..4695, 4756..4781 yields 32.9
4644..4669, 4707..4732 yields 36.3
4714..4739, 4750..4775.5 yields 33.1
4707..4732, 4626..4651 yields 40.4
